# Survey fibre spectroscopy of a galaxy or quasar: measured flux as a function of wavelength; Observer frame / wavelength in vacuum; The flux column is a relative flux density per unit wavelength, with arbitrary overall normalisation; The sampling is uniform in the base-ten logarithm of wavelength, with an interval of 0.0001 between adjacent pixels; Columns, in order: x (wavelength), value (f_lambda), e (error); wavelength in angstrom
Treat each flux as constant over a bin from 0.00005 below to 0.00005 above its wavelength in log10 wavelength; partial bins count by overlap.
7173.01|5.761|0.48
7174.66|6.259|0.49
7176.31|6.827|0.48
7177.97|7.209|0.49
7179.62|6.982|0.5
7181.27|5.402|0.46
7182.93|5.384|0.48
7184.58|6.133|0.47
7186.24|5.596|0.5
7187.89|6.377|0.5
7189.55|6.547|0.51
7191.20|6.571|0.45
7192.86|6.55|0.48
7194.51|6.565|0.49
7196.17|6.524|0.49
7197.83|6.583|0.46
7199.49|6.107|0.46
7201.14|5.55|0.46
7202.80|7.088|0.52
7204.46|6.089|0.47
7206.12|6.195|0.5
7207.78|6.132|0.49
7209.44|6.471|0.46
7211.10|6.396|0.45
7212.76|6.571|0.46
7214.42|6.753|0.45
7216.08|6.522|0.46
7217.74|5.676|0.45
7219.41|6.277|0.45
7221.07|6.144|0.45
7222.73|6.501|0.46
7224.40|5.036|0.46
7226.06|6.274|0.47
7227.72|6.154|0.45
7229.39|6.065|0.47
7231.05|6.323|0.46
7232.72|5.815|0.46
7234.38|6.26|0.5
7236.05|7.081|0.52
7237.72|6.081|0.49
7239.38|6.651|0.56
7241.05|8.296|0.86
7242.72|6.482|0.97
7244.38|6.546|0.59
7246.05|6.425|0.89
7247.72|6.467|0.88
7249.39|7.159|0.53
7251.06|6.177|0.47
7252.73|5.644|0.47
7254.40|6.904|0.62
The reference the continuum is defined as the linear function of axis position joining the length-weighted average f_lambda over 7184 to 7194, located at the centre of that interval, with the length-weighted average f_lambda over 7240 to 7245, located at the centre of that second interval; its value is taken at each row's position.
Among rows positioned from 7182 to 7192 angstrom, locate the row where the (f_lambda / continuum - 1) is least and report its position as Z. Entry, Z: 7182.93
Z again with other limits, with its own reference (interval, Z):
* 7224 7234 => 7224.40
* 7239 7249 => 7246.05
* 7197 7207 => 7201.14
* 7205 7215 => 7207.78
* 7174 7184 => 7182.93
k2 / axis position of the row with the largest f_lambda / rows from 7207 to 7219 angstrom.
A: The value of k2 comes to 7214.42 angstrom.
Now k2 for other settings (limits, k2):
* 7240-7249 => 7241.05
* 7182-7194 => 7191.20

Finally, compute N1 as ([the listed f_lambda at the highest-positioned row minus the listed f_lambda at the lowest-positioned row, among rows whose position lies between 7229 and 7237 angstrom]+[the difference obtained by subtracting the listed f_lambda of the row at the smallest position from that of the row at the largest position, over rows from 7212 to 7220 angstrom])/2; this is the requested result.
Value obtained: 0.36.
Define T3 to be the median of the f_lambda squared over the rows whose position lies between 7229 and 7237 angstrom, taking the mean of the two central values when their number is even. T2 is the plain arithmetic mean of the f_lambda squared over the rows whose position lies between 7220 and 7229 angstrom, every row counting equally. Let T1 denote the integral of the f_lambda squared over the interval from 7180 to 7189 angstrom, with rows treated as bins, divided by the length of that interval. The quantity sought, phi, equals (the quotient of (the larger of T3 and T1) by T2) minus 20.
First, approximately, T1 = 35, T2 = 37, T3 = 39.2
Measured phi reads -18.9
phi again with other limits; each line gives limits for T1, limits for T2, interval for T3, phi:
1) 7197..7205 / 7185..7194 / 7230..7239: -19.0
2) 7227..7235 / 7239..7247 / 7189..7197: -19.1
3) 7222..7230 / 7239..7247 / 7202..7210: -19.2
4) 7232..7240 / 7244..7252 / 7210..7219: -19.0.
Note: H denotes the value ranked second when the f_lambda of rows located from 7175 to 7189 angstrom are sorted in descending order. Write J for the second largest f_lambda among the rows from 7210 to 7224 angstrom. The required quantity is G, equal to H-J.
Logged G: 0.4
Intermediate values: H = 6.982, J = 6.571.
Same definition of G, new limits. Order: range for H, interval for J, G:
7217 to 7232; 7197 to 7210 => -0.3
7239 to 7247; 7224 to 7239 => 0.3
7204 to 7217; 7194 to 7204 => 0.0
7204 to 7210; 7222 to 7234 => -0.1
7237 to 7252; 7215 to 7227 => 0.7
